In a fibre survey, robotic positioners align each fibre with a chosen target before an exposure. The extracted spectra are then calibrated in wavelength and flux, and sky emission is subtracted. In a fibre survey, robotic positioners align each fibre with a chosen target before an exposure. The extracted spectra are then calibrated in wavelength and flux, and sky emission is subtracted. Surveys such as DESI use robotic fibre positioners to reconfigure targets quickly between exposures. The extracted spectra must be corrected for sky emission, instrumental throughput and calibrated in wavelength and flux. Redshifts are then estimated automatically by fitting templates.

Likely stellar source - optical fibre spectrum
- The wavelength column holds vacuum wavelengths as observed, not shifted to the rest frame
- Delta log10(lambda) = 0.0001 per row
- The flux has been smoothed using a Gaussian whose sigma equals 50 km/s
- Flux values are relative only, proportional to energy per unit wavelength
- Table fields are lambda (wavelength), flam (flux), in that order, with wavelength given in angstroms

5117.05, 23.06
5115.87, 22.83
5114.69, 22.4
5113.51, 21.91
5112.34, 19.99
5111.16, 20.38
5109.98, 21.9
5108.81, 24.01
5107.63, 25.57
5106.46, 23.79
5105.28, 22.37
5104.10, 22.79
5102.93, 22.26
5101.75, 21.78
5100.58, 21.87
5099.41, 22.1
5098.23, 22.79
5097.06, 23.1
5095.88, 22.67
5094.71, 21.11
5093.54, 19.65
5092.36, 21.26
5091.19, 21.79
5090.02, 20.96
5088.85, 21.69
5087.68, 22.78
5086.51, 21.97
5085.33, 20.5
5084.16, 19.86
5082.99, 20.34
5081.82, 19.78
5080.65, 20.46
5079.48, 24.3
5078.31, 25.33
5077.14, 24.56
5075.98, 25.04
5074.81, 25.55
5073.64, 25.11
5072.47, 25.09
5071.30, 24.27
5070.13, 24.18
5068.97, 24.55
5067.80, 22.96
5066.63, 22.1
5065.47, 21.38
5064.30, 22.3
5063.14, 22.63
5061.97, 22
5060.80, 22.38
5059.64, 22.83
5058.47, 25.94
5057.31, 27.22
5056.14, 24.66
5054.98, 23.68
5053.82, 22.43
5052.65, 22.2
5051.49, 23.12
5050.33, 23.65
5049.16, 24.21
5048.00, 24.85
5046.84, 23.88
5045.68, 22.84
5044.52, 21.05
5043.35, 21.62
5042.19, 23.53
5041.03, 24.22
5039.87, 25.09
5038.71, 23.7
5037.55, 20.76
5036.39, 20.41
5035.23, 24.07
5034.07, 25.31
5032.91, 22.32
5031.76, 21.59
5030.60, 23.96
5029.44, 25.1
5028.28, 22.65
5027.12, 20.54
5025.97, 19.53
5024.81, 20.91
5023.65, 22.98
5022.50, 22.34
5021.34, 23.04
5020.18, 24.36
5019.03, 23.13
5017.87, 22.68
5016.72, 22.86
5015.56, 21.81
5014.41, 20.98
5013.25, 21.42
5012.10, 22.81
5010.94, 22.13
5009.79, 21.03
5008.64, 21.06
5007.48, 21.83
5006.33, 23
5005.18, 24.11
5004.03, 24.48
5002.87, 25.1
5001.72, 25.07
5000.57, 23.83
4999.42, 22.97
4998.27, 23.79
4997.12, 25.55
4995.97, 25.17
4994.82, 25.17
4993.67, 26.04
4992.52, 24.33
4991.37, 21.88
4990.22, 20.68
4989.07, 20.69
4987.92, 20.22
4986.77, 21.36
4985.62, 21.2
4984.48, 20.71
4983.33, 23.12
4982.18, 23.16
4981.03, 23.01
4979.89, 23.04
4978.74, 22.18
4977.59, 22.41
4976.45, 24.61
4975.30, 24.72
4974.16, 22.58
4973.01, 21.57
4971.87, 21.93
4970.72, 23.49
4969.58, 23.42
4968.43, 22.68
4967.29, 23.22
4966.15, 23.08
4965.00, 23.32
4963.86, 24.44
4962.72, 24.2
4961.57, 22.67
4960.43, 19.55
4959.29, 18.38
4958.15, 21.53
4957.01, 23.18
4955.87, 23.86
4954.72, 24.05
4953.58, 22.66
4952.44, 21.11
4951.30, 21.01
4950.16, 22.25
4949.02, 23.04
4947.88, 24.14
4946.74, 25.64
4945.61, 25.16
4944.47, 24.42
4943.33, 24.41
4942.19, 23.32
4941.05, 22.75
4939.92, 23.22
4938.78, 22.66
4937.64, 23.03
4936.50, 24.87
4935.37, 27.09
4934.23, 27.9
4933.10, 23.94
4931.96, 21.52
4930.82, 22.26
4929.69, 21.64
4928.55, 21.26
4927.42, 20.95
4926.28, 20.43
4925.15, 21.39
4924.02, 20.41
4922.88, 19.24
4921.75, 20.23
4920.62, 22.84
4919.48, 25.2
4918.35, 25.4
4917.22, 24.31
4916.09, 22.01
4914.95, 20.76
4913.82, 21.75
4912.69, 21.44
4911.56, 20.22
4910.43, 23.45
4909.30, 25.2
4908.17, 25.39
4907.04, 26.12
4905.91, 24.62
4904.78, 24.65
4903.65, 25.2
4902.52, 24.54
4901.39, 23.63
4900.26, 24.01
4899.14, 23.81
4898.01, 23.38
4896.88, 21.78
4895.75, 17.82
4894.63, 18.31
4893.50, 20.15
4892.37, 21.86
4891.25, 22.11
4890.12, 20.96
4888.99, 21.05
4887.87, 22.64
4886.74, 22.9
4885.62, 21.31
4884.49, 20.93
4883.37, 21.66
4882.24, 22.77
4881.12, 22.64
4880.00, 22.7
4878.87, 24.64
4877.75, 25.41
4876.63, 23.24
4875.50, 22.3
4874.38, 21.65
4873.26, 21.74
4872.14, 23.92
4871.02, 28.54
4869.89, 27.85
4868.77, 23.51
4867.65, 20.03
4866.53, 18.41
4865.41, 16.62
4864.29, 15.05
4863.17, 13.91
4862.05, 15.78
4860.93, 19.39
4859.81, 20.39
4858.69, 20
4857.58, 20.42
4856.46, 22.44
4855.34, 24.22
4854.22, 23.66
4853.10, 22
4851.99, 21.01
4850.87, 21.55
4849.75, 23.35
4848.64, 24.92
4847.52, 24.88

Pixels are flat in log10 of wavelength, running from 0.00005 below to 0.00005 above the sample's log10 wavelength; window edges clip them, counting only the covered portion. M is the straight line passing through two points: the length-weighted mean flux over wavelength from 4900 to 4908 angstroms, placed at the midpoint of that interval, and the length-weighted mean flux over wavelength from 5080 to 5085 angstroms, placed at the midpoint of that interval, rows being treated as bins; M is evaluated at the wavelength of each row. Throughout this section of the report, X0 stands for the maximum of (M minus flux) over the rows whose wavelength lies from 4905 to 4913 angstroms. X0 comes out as 4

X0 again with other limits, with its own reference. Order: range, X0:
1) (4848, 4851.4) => 5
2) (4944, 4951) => 1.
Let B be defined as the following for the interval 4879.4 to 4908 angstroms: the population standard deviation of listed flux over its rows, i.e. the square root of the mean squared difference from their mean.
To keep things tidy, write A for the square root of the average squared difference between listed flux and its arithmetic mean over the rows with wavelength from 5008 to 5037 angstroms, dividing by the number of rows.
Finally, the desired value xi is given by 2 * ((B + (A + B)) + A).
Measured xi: 13.6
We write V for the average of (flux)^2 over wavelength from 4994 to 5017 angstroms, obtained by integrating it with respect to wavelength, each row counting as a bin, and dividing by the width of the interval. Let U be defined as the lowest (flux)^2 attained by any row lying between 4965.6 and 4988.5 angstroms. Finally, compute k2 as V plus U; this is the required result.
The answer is 951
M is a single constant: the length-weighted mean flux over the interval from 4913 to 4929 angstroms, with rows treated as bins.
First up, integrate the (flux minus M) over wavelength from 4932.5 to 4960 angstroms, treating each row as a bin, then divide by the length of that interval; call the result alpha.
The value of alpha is 1.6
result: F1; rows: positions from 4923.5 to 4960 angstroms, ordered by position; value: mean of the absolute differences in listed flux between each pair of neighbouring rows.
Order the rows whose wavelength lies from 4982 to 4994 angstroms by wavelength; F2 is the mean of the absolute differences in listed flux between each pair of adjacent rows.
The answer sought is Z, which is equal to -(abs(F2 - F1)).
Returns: -0.07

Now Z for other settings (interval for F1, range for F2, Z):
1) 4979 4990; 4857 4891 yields -0.81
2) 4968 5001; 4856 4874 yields -1.18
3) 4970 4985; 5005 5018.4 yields -0.13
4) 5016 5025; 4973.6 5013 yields -0.10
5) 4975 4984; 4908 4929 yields -0.73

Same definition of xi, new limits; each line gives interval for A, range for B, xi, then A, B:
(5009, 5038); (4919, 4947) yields 14.4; 1.46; 2.1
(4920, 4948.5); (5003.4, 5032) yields 13.8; 2.12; 1.3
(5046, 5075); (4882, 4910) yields 14.0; 1.41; 2.1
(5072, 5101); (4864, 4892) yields 18.9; 1.88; 2.8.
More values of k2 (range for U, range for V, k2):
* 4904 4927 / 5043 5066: 914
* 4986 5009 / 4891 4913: 939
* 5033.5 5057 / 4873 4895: 906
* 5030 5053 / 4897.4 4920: 983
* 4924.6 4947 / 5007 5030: 910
